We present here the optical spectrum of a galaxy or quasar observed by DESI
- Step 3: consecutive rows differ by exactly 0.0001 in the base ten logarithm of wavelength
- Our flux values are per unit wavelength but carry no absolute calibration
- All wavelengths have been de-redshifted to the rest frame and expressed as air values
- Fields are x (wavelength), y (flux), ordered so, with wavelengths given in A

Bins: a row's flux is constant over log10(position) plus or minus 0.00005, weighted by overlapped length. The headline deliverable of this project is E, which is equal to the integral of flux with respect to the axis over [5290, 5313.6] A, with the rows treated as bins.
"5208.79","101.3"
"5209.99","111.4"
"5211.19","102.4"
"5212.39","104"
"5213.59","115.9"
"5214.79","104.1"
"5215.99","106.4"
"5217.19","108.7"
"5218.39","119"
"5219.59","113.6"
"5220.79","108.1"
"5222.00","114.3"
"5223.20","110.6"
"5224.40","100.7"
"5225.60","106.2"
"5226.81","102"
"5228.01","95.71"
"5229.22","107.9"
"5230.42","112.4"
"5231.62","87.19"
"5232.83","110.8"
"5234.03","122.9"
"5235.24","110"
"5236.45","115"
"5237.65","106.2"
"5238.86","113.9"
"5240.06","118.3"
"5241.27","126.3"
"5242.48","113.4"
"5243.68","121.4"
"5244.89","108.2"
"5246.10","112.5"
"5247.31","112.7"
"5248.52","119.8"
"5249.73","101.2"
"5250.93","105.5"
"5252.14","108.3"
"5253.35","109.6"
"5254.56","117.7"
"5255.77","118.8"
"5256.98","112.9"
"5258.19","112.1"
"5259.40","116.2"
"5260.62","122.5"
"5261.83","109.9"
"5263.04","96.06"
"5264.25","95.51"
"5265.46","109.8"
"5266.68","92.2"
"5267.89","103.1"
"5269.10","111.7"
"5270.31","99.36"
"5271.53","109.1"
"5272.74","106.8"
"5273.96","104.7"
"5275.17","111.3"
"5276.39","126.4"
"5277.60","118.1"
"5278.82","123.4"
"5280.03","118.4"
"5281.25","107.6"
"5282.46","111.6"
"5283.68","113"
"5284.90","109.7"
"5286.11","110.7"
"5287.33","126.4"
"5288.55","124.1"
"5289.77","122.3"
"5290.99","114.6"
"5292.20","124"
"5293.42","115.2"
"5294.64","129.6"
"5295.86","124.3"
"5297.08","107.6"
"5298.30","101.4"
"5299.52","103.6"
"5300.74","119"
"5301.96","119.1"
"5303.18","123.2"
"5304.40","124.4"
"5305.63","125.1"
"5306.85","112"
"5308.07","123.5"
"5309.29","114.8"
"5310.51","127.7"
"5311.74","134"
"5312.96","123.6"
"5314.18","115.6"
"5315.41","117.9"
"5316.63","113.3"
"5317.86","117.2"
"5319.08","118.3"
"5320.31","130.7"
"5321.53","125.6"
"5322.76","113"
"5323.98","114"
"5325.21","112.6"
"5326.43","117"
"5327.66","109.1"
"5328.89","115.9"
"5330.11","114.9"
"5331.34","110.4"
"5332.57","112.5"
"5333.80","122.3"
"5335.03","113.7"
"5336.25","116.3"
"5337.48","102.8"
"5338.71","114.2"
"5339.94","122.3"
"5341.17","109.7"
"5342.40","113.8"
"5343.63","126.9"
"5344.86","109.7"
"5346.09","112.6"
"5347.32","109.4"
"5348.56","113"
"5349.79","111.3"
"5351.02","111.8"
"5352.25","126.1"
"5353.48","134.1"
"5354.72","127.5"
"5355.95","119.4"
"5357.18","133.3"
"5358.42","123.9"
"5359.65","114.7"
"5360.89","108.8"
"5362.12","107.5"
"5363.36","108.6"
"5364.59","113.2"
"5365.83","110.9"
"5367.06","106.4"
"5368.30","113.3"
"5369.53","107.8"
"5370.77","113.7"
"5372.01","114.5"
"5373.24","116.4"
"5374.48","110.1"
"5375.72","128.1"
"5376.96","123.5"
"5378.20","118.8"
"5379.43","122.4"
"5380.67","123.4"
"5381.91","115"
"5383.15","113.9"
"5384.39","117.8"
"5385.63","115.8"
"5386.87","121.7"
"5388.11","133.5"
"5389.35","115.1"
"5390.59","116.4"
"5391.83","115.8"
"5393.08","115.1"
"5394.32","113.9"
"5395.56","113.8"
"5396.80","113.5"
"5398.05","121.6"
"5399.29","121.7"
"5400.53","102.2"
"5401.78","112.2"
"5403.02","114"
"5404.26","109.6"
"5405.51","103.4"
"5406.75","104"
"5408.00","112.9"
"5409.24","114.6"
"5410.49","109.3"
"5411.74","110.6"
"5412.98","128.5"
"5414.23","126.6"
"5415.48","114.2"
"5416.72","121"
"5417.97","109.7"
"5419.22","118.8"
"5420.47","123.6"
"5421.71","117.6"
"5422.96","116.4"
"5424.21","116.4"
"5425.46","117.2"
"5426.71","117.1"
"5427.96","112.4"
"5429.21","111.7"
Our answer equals 2817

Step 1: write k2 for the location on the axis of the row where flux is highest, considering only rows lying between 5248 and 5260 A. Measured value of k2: 5248.52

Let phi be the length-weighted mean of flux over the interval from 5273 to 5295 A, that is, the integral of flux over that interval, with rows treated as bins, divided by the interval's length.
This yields 117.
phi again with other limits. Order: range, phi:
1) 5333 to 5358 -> 118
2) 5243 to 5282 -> 111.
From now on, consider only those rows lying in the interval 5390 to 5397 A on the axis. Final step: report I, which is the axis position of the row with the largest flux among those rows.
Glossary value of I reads 5390.59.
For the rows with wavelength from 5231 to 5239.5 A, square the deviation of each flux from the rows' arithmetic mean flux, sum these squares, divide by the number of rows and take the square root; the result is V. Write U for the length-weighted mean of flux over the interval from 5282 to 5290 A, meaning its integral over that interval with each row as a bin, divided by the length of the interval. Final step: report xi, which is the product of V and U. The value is 1198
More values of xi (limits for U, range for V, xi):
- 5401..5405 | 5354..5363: 990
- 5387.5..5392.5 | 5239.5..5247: 723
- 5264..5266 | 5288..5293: 405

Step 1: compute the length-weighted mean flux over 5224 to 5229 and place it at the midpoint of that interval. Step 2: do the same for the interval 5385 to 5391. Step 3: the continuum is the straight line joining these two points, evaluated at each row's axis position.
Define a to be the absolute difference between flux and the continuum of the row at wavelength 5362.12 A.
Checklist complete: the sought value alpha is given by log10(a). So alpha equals 1.01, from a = 10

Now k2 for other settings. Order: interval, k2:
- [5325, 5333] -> 5326.43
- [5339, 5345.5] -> 5343.63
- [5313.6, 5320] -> 5319.08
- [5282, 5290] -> 5287.33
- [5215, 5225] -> 5218.39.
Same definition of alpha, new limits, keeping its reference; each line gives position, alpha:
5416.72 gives 0.49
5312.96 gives 1.07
